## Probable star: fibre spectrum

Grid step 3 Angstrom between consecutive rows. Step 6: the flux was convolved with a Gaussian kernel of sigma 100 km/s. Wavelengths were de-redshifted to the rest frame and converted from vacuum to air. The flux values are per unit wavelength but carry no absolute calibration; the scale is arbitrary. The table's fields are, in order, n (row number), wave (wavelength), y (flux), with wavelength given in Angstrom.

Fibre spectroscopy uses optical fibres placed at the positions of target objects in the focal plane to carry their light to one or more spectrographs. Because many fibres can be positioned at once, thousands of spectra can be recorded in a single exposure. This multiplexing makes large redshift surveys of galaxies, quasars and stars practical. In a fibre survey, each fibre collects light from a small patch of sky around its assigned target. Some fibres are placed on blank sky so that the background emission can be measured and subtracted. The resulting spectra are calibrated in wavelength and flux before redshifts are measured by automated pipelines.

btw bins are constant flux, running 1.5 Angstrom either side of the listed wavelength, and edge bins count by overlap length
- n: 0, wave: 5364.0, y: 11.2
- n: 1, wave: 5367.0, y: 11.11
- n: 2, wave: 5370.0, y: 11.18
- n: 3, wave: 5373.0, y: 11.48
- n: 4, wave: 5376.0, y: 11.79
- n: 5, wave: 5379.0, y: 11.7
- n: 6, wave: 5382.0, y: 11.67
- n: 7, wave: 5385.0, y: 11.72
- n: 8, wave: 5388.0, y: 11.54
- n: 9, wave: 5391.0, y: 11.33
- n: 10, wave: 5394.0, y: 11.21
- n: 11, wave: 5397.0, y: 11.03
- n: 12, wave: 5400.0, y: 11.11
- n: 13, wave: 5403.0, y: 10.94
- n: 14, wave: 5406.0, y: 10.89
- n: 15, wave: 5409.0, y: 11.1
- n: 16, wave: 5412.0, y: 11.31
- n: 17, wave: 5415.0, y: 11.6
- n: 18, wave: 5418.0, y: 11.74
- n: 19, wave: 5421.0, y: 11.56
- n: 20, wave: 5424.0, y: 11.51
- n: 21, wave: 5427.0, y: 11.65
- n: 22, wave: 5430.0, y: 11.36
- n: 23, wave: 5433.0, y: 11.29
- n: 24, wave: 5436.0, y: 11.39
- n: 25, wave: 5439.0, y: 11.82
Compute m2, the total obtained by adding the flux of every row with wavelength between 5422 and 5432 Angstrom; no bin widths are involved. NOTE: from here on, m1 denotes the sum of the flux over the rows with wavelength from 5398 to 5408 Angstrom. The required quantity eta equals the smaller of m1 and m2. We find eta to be 32.9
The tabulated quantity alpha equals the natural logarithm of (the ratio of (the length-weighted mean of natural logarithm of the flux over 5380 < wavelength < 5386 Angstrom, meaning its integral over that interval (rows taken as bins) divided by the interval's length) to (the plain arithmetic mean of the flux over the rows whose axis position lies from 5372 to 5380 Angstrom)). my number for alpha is -1.56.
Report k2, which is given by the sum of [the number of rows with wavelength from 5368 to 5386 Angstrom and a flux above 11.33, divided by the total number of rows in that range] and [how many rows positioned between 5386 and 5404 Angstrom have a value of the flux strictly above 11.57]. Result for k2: 0.8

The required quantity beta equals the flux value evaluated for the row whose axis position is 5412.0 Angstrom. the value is 11.31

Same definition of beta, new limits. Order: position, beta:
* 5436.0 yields 11.39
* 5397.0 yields 11.03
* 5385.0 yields 11.72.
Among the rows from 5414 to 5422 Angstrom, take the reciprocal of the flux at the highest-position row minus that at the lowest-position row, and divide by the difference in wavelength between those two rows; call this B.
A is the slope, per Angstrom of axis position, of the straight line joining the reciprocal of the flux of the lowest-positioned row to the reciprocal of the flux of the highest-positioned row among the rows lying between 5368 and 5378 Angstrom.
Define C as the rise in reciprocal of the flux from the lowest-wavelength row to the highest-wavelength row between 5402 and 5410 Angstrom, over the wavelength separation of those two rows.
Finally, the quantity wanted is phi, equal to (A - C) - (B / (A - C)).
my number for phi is 0.09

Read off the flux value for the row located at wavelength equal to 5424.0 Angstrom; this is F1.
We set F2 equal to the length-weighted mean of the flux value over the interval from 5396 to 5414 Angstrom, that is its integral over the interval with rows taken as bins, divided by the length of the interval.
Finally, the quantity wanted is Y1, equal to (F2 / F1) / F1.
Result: 0.0836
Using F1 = 11.51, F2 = 11.1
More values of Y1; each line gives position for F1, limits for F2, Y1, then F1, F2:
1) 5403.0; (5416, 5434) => 0.0963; 10.94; 11.5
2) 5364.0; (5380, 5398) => 0.0912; 11.2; 11.4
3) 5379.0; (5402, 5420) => 0.0824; 11.7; 11.3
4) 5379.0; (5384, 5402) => 0.0826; 11.7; 11.3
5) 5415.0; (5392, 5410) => 0.0821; 11.6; 11.1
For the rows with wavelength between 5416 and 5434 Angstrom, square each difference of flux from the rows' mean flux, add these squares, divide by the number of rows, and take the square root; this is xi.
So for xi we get 0.16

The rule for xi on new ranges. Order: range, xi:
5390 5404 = 0.14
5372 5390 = 0.11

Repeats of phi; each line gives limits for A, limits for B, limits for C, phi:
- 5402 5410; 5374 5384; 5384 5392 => 0.20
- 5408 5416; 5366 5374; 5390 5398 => -0.46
